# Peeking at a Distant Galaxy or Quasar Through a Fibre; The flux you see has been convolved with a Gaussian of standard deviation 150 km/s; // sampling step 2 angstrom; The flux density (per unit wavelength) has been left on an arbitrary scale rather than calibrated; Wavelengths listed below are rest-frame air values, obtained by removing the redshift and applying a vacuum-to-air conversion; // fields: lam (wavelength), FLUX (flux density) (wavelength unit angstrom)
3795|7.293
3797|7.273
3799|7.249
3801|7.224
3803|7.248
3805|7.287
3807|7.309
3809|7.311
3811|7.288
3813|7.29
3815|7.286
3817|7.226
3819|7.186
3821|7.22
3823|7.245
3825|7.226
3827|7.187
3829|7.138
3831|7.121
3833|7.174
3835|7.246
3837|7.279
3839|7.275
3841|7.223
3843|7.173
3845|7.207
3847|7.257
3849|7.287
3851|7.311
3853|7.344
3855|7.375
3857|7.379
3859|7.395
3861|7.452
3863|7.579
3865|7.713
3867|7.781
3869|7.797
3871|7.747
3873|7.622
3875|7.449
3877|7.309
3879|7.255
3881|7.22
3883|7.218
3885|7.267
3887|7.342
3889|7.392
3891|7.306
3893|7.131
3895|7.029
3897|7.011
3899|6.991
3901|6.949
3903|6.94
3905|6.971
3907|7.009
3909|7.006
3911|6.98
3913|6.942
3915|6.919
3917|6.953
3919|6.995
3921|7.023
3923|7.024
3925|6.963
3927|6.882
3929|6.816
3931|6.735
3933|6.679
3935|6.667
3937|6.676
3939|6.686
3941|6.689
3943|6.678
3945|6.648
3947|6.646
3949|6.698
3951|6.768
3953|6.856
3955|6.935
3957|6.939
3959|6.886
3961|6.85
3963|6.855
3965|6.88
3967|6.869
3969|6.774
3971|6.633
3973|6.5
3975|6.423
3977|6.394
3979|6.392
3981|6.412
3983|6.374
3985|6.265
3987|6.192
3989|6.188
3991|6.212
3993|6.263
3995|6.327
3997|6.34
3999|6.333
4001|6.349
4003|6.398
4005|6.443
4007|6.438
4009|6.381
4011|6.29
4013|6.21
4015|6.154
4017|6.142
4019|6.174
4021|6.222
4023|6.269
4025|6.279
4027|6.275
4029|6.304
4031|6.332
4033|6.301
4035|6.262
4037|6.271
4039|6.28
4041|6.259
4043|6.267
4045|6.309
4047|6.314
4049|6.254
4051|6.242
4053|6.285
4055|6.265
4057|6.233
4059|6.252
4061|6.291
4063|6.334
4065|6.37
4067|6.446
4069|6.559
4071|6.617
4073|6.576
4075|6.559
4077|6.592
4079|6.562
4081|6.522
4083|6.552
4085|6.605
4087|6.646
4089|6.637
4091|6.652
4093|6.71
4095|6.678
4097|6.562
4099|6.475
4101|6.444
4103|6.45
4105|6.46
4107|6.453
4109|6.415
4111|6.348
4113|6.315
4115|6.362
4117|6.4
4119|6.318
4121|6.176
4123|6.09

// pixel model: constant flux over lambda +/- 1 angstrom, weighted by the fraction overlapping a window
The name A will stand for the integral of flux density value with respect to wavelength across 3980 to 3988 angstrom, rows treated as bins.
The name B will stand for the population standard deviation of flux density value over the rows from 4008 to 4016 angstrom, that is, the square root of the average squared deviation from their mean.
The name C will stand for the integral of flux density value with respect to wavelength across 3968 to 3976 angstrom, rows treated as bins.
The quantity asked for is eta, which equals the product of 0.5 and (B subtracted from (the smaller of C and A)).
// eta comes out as 25.2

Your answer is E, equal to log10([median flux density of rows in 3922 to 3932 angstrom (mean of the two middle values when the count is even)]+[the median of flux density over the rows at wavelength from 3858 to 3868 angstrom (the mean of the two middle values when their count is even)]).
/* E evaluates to 1.16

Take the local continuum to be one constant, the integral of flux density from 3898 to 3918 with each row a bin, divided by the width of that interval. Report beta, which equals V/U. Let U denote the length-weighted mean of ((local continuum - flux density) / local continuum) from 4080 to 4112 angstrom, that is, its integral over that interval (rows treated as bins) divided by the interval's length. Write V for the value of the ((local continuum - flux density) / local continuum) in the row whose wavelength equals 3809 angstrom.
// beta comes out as -0.8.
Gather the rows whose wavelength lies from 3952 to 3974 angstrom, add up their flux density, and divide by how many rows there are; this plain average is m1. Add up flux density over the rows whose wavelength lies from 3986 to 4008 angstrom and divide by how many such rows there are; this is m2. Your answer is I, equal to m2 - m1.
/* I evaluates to -0.5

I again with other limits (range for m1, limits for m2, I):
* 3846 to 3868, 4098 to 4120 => -1.0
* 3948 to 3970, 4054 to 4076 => -0.4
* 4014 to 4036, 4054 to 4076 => 0.2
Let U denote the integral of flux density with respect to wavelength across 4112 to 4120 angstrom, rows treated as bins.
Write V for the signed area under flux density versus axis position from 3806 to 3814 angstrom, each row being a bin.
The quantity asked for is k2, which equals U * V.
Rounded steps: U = 50.8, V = 58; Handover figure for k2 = 2966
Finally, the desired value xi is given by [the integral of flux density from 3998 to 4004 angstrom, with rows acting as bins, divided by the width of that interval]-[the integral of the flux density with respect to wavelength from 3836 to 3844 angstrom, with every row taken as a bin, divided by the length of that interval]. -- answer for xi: -0.9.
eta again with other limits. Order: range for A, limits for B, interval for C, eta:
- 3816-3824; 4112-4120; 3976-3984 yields 25.6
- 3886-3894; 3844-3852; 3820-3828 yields 28.9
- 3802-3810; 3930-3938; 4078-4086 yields 26.2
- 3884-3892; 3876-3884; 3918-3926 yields 28.0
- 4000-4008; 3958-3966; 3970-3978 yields 25.6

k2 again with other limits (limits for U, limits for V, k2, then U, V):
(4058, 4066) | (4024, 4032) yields 2544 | 50.5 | 50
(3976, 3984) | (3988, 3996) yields 2556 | 51.1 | 50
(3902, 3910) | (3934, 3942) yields 2985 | 55.9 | 53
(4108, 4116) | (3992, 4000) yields 2571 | 50.9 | 51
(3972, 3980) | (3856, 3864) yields 3065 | 51.4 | 60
